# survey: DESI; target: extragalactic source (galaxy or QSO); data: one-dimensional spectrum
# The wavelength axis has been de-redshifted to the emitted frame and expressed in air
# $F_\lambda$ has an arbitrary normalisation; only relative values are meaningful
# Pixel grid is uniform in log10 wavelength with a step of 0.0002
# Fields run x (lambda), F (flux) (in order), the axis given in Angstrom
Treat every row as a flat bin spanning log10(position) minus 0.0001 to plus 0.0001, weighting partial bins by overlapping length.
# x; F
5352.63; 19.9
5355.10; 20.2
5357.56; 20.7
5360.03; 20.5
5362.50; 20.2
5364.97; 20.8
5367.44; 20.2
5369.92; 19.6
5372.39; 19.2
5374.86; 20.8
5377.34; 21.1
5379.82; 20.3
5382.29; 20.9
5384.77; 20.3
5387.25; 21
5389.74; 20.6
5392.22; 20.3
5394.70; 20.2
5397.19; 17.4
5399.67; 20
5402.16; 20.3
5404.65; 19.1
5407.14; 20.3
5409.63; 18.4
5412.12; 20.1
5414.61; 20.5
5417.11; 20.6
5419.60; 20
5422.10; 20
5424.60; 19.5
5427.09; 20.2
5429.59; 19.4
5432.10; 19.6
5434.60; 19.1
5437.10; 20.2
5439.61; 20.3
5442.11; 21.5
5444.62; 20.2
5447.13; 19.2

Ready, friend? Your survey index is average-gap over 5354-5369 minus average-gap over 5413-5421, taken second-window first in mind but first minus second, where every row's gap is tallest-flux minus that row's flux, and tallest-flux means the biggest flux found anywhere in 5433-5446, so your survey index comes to -0.07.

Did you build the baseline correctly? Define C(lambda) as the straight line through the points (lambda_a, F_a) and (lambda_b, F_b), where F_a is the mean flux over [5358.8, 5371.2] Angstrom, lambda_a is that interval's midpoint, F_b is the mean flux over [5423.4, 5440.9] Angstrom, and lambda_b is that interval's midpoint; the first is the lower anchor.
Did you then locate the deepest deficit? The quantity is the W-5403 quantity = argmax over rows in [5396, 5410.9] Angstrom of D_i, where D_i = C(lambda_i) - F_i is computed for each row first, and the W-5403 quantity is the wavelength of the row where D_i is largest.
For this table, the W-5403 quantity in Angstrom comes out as 5397.19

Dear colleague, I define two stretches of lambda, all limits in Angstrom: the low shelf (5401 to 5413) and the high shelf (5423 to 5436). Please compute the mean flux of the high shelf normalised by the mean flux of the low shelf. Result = 1.00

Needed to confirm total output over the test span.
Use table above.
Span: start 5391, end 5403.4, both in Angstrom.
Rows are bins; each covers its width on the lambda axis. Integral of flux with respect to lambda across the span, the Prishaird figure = 244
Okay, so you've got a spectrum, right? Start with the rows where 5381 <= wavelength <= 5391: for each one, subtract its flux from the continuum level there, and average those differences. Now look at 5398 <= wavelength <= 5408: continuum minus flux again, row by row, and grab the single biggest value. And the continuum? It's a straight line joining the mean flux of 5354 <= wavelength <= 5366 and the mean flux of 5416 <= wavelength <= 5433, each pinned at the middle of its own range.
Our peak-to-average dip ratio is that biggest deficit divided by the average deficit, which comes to -2.2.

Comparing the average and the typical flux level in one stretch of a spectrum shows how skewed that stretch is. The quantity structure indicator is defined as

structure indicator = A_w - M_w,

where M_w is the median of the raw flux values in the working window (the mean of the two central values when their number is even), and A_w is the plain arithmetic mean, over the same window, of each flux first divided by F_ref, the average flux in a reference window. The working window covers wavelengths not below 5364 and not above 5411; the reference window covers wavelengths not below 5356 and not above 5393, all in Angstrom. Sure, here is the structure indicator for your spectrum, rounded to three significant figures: -19.3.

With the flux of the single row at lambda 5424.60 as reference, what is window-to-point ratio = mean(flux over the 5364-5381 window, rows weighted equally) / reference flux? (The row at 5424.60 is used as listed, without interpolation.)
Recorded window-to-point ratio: 1.04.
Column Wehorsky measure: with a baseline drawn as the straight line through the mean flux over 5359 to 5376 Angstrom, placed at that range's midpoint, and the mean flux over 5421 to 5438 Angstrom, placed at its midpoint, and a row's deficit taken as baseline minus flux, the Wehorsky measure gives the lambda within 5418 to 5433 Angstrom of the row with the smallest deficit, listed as 5427.09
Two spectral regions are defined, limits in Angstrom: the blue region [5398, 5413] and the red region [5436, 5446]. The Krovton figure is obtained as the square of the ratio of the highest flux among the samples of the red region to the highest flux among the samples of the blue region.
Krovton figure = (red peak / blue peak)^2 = 1.12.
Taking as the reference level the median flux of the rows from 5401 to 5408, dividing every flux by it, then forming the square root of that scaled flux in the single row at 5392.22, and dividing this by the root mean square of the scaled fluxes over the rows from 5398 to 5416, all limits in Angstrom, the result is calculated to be 1.02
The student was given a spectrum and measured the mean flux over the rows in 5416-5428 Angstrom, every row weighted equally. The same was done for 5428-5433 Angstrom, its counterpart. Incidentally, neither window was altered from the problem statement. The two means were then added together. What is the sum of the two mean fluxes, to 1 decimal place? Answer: 39.6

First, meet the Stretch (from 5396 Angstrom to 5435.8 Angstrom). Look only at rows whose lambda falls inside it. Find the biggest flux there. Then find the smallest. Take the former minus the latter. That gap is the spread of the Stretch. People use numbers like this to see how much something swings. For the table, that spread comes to 3.2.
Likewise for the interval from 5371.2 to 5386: 1.9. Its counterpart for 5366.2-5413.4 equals 3.7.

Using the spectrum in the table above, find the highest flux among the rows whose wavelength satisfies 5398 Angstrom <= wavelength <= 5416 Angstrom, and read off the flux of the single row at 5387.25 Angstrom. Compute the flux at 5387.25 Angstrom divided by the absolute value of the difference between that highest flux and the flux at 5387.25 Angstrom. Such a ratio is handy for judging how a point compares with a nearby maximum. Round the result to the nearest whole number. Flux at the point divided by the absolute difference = 42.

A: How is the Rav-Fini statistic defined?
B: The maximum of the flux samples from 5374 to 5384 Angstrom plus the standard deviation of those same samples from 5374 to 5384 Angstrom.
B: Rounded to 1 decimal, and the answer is 21.4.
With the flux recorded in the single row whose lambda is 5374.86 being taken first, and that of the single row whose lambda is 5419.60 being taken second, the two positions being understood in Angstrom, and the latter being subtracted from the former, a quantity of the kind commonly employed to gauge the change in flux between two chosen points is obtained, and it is 0.8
